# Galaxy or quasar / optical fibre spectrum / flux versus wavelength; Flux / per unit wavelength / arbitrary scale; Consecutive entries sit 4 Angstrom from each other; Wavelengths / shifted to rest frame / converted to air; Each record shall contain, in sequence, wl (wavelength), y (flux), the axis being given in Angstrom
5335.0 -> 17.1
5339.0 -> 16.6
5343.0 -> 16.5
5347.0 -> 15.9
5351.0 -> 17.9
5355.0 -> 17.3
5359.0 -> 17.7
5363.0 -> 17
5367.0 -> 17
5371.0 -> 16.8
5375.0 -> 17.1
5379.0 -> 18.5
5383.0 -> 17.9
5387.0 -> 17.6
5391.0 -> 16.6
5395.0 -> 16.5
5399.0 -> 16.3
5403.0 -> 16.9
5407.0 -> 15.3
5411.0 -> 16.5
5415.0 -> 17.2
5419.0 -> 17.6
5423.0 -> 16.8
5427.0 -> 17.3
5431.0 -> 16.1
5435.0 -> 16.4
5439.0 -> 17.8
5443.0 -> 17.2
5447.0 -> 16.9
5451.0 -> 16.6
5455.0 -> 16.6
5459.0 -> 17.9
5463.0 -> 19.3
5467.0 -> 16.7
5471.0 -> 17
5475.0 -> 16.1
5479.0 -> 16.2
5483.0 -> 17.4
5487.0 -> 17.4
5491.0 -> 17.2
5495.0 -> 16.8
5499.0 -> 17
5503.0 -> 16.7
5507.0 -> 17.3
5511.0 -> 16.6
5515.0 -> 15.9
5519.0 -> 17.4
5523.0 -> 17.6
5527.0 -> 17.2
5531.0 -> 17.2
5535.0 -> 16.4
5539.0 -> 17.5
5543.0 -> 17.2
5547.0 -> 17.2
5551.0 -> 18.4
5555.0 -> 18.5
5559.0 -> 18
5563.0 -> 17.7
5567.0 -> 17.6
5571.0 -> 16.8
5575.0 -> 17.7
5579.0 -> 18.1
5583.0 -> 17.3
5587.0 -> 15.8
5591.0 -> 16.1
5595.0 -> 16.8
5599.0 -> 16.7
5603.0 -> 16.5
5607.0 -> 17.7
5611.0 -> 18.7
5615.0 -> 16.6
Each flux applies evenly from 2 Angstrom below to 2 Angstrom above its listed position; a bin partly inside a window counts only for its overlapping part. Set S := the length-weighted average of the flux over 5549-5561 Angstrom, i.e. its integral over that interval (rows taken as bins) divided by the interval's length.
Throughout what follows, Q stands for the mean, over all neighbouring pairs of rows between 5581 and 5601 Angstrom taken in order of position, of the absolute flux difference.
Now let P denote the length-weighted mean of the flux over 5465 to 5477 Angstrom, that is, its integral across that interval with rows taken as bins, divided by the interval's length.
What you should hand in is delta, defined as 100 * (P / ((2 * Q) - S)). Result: -98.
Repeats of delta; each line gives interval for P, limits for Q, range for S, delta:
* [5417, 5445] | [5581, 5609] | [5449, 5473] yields -106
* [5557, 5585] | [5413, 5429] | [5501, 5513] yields -112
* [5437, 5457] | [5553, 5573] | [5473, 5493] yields -106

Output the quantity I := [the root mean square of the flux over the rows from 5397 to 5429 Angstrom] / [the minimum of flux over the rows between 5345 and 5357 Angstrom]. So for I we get 1.05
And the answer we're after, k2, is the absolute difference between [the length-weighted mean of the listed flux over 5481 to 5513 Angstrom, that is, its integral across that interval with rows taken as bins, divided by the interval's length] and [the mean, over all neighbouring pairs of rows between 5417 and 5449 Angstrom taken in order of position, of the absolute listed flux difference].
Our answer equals 16.3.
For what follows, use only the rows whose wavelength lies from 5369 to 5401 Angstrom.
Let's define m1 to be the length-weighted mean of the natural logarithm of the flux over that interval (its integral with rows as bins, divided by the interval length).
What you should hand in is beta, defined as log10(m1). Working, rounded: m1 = 2.84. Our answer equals 0.454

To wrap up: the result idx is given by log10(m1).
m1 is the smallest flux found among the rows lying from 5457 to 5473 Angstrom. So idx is 1.22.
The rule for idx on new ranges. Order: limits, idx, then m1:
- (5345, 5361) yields 1.20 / 15.9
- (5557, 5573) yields 1.23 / 16.8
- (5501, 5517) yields 1.20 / 15.9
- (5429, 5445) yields 1.21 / 16.1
